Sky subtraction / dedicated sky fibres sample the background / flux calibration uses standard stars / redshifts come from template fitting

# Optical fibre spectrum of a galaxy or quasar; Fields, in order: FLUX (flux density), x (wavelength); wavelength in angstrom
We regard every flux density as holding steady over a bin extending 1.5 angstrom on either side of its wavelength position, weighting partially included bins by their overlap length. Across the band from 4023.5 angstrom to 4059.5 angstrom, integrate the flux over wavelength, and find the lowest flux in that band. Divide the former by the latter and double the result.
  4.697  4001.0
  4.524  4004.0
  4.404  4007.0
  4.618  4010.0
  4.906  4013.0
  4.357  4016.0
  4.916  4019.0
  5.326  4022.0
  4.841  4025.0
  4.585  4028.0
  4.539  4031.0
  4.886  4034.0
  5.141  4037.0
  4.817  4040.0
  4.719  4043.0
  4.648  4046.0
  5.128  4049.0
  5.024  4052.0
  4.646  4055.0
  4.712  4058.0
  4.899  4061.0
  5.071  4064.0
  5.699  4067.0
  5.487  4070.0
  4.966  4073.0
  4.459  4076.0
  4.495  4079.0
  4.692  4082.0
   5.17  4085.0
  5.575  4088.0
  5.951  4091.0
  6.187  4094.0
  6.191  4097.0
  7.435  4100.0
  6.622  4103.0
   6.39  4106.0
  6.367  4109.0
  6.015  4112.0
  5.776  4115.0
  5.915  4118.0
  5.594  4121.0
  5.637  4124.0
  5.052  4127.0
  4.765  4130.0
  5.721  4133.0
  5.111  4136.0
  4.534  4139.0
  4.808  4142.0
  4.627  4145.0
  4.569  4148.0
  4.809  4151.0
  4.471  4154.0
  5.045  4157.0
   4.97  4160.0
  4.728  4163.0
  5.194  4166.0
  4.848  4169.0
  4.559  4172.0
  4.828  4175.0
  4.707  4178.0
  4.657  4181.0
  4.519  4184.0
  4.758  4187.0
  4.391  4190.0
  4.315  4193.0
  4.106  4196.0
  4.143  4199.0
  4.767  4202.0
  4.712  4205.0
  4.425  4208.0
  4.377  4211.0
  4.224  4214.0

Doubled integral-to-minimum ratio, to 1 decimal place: 76.3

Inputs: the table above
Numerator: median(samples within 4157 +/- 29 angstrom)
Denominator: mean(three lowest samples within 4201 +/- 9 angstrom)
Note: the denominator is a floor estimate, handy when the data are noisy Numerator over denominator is 1.14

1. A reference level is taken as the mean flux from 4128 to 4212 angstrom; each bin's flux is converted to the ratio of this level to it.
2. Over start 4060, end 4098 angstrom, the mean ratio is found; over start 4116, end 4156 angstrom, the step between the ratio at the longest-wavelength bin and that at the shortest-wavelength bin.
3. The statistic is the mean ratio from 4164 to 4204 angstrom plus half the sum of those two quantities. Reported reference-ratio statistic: 1.60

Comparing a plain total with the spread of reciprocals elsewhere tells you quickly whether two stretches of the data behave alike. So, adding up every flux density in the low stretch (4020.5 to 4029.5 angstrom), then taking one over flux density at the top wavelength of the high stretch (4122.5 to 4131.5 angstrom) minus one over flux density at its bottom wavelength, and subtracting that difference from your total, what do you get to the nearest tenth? 14.7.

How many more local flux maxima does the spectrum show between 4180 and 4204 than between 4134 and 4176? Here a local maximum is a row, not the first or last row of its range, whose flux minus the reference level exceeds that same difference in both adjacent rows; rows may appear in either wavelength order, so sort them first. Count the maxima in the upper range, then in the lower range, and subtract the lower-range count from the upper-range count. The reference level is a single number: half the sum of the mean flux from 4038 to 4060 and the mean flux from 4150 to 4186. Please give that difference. -3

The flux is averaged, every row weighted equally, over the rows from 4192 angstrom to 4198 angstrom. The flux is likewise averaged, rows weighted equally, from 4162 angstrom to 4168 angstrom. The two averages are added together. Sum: 9.2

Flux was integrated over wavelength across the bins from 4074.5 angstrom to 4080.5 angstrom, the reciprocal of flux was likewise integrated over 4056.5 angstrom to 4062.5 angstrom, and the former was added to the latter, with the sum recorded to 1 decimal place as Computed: 28.1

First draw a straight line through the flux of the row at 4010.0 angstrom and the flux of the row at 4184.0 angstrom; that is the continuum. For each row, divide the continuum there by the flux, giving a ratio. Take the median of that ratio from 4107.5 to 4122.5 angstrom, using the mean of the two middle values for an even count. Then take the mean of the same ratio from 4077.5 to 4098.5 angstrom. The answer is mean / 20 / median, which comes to 0.055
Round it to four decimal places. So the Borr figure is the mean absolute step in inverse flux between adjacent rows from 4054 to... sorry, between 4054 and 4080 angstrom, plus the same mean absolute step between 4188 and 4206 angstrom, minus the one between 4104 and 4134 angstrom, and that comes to 0.0107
